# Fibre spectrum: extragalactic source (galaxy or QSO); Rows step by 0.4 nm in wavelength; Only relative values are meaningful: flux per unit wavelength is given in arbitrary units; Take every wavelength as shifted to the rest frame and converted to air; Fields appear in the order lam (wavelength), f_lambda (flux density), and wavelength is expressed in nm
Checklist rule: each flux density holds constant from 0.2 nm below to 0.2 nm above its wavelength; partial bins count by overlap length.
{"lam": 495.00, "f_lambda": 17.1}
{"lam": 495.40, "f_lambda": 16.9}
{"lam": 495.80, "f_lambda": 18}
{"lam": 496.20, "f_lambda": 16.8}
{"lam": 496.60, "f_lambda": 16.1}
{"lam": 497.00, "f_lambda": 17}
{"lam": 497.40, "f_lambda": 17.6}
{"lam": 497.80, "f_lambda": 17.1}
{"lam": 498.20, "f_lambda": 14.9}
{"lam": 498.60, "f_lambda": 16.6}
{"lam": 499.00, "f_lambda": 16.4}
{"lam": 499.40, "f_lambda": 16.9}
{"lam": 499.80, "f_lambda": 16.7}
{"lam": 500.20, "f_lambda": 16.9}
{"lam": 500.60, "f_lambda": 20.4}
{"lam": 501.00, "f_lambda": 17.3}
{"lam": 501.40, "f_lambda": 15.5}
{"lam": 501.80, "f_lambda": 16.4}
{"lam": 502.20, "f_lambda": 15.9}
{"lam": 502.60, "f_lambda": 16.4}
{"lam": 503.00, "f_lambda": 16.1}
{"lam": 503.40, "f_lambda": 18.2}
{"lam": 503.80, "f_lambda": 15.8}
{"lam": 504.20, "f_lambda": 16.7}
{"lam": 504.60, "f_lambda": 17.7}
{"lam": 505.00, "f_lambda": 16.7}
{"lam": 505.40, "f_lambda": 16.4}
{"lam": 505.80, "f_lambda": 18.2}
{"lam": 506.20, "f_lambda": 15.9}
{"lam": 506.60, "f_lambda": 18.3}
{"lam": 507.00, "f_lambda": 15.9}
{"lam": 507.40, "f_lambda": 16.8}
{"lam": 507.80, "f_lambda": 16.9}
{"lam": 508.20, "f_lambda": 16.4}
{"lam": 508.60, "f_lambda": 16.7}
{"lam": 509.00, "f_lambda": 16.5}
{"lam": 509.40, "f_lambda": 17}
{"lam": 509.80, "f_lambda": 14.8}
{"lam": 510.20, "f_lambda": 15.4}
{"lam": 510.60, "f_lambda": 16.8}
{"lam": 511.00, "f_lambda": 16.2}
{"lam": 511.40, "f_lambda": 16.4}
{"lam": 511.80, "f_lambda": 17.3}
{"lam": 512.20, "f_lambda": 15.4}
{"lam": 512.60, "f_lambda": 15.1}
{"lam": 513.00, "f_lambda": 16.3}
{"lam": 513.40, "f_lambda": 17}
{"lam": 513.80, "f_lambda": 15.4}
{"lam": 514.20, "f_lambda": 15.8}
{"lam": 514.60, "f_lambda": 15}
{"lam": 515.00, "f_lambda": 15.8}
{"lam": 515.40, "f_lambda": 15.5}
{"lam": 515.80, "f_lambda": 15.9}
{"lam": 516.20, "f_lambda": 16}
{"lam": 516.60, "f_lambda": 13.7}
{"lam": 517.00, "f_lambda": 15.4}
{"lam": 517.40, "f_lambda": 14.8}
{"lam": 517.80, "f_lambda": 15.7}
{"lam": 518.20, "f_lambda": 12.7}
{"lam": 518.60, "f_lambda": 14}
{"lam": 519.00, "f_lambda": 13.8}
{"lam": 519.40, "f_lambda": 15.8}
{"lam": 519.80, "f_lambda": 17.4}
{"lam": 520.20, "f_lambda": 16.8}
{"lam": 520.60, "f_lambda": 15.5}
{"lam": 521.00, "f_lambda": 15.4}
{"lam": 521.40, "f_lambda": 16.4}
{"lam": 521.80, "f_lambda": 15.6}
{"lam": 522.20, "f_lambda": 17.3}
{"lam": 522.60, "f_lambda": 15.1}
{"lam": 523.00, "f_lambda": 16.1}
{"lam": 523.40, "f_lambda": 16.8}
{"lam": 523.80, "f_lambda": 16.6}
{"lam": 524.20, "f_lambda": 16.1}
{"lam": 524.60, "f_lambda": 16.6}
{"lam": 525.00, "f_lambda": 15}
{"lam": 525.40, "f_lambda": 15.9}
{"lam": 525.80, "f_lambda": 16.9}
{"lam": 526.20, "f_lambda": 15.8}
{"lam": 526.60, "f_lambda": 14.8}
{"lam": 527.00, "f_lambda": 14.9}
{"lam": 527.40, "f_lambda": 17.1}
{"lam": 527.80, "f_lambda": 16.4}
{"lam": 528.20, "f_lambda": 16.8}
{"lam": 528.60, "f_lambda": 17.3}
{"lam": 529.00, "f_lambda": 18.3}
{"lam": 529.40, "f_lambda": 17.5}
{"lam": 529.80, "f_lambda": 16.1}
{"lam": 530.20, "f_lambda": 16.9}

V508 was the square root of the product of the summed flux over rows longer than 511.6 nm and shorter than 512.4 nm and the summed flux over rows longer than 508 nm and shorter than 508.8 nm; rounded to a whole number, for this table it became 33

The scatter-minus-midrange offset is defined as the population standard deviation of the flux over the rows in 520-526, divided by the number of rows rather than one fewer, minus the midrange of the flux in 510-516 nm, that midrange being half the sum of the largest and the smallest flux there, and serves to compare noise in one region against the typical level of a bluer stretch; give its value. -15.5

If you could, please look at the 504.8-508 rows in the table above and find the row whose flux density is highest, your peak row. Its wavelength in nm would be 506.60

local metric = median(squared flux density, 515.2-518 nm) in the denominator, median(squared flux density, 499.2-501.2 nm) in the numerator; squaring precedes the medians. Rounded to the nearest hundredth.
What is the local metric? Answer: 1.19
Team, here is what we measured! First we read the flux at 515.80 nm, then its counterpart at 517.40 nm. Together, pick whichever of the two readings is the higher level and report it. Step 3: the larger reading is 15.9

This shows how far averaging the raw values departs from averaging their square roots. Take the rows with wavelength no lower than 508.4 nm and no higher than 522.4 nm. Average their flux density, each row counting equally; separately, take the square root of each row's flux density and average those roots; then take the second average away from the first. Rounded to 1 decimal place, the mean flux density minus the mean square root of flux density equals 11.8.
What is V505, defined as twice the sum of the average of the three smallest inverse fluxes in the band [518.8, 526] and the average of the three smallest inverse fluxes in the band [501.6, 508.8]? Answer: 0.226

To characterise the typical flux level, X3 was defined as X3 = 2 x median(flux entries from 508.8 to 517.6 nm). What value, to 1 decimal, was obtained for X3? 31.6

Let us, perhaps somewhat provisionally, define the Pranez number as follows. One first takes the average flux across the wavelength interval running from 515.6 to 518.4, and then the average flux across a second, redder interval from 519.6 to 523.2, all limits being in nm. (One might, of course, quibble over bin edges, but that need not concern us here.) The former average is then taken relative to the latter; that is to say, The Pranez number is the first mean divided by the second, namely 0.92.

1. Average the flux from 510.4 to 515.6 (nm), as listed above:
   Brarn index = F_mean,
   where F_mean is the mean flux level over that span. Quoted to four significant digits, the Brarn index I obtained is 16.00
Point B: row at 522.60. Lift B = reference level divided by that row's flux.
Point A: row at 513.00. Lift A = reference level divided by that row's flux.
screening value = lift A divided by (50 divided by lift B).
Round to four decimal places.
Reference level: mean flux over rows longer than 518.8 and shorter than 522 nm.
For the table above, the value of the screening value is 0.0204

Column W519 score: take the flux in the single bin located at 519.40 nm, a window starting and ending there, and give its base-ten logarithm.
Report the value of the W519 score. 1.199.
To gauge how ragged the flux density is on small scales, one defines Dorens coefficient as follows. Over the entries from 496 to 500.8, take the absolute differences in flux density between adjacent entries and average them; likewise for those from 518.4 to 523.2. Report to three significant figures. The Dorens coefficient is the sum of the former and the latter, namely 2.15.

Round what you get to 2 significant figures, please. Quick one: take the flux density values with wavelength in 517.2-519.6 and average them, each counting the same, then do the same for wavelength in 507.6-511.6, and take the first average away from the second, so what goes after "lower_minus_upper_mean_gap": 1.8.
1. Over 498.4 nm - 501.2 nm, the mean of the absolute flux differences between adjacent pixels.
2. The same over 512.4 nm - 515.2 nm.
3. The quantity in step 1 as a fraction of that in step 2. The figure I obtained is 1.4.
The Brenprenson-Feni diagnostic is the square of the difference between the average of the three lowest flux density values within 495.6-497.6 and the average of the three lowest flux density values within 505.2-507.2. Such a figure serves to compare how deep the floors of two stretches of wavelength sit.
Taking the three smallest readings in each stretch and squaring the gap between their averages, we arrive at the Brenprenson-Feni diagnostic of 0.3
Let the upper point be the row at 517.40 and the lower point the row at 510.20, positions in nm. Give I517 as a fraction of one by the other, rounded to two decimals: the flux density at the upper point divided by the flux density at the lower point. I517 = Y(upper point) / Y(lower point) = 0.96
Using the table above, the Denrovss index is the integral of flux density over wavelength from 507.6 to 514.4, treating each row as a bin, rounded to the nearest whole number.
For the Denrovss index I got 110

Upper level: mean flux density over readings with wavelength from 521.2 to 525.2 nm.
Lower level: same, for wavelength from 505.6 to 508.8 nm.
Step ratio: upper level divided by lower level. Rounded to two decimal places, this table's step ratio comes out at 0.96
